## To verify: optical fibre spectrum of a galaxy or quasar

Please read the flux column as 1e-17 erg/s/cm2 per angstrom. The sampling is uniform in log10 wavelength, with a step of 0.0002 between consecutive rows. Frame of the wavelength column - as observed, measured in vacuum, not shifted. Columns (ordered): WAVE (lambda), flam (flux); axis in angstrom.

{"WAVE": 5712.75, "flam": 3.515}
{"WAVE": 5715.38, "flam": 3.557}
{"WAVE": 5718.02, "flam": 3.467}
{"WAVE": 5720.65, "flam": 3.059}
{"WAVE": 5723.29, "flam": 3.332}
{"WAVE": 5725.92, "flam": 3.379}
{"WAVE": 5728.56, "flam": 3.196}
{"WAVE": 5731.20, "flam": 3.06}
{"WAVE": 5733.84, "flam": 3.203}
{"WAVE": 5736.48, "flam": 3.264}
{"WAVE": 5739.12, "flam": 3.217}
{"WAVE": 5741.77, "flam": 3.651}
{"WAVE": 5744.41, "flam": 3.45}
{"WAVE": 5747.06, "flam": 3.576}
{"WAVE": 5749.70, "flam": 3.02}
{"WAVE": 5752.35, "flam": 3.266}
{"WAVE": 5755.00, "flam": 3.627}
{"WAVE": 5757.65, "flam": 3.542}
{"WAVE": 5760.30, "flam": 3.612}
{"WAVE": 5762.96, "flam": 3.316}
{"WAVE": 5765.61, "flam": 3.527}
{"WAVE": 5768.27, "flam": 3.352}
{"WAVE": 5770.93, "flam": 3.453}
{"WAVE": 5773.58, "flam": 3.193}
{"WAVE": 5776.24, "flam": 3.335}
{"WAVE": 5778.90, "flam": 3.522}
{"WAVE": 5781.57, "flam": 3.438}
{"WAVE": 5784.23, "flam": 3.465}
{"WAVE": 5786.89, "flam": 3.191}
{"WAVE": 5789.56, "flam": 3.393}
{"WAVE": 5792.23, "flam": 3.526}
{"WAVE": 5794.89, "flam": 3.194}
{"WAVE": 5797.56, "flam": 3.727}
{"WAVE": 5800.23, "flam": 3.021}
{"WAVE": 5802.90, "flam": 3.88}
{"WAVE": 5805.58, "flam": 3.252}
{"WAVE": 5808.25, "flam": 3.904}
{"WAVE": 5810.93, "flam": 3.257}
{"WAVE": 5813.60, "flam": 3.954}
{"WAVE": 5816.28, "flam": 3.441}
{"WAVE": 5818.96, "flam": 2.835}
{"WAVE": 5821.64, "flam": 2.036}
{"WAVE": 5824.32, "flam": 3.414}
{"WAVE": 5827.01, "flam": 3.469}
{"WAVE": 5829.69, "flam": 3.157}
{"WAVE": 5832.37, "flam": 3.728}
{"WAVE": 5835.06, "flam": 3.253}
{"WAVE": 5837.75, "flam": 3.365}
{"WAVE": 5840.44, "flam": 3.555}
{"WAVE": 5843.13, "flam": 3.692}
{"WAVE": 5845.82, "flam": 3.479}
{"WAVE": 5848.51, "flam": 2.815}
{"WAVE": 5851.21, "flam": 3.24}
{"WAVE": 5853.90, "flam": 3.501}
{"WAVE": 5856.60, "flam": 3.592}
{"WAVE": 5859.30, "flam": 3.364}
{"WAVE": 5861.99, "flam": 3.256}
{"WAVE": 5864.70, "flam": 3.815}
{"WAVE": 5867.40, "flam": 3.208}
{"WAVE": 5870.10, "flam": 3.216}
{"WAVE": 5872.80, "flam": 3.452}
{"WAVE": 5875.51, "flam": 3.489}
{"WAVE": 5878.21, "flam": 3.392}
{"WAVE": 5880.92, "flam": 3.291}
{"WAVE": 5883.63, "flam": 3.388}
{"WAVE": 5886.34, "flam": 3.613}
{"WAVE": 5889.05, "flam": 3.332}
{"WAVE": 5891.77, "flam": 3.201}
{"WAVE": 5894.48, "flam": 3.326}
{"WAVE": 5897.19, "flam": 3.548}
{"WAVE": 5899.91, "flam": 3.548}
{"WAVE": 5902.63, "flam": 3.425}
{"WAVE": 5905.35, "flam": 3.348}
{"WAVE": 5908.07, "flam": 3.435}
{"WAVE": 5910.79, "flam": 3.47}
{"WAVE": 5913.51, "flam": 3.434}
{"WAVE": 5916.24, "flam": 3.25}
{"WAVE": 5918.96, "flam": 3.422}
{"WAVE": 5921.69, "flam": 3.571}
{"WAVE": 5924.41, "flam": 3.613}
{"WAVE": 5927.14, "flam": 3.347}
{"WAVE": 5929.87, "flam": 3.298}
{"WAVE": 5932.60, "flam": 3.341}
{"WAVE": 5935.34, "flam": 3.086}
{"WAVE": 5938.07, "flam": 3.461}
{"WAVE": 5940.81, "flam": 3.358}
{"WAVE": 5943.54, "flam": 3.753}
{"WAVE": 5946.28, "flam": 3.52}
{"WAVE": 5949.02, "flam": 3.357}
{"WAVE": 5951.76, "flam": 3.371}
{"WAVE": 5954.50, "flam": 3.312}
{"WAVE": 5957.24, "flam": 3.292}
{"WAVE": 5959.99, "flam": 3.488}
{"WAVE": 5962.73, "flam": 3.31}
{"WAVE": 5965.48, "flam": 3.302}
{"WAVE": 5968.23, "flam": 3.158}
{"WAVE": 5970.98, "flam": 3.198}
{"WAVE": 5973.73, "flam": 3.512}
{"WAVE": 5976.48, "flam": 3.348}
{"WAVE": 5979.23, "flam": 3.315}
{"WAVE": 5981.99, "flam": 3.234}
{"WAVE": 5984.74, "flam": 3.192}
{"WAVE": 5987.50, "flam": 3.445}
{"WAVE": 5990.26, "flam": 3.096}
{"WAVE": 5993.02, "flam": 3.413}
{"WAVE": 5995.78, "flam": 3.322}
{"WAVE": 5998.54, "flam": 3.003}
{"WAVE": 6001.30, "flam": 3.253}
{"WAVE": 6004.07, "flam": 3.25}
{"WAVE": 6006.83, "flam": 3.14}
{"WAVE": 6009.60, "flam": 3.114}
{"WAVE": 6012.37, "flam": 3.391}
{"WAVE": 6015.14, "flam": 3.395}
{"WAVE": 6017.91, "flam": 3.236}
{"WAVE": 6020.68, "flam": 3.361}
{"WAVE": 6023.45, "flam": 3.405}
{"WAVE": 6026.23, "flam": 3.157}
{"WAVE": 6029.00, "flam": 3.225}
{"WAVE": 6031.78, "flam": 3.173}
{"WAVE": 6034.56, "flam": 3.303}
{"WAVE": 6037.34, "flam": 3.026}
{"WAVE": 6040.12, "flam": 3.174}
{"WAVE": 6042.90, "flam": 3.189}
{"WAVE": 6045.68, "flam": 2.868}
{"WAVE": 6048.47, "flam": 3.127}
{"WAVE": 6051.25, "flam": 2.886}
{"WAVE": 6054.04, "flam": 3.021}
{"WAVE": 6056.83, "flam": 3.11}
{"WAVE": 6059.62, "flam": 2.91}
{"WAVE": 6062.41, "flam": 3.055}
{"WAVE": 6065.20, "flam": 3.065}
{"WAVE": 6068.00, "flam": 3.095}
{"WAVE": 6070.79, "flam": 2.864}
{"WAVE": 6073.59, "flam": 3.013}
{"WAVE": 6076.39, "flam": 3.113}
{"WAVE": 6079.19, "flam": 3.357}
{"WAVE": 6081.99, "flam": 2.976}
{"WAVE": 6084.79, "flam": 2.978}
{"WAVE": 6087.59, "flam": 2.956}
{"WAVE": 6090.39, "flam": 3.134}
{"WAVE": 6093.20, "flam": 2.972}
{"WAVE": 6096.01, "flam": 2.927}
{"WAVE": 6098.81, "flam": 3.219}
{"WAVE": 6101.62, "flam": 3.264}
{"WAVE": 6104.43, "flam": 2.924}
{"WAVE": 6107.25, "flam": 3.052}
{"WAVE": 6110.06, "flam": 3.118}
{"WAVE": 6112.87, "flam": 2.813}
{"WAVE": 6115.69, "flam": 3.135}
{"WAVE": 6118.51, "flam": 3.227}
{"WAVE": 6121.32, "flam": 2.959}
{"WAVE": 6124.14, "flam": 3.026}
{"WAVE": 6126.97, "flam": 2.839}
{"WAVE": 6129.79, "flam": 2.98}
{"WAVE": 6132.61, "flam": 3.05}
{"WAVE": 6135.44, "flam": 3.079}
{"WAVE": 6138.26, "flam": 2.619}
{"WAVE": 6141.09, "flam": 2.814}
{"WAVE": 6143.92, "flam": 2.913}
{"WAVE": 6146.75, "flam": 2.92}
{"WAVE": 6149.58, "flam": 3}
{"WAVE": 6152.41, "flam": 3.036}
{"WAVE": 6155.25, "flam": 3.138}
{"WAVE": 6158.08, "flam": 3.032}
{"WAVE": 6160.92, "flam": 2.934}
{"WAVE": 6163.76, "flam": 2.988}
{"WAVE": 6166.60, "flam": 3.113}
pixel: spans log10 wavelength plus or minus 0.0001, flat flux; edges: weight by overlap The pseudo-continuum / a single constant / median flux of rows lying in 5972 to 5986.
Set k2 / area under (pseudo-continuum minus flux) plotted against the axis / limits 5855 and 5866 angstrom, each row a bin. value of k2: -2.1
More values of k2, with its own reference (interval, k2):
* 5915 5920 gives -0.1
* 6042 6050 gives 2.1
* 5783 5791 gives -0.3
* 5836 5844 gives -1.6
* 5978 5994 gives 0.6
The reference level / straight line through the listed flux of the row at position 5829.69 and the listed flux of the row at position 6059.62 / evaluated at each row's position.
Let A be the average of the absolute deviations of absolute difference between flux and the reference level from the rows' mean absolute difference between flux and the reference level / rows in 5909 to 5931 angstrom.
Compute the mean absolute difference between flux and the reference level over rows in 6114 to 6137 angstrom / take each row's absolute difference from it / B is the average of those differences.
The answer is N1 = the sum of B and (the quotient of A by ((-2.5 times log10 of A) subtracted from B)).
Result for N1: 0.048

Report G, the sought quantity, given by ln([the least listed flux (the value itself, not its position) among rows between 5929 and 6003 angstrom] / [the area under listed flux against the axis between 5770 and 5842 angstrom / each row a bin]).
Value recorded -4.39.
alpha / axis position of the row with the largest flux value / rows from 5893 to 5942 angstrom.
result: 5924.41 angstrom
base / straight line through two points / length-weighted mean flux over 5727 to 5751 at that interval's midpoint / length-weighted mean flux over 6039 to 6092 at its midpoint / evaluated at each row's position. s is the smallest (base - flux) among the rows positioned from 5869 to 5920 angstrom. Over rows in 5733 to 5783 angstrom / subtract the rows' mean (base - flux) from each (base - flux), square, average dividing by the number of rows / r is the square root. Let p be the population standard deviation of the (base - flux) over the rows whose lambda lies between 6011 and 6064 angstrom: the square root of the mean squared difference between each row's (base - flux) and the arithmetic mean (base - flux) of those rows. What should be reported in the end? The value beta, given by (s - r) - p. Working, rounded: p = 0.16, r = 0.17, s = -0.4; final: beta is -0.76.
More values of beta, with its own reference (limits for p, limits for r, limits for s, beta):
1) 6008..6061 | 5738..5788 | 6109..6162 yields -0.55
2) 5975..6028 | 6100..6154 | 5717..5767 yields -0.63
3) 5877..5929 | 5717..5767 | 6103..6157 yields -0.54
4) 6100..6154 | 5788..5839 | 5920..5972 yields -1.19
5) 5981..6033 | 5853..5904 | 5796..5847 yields -1.00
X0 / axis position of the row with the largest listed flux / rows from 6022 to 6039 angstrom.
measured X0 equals 6023.45 angstrom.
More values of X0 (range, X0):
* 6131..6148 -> 6135.44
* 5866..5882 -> 5875.51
